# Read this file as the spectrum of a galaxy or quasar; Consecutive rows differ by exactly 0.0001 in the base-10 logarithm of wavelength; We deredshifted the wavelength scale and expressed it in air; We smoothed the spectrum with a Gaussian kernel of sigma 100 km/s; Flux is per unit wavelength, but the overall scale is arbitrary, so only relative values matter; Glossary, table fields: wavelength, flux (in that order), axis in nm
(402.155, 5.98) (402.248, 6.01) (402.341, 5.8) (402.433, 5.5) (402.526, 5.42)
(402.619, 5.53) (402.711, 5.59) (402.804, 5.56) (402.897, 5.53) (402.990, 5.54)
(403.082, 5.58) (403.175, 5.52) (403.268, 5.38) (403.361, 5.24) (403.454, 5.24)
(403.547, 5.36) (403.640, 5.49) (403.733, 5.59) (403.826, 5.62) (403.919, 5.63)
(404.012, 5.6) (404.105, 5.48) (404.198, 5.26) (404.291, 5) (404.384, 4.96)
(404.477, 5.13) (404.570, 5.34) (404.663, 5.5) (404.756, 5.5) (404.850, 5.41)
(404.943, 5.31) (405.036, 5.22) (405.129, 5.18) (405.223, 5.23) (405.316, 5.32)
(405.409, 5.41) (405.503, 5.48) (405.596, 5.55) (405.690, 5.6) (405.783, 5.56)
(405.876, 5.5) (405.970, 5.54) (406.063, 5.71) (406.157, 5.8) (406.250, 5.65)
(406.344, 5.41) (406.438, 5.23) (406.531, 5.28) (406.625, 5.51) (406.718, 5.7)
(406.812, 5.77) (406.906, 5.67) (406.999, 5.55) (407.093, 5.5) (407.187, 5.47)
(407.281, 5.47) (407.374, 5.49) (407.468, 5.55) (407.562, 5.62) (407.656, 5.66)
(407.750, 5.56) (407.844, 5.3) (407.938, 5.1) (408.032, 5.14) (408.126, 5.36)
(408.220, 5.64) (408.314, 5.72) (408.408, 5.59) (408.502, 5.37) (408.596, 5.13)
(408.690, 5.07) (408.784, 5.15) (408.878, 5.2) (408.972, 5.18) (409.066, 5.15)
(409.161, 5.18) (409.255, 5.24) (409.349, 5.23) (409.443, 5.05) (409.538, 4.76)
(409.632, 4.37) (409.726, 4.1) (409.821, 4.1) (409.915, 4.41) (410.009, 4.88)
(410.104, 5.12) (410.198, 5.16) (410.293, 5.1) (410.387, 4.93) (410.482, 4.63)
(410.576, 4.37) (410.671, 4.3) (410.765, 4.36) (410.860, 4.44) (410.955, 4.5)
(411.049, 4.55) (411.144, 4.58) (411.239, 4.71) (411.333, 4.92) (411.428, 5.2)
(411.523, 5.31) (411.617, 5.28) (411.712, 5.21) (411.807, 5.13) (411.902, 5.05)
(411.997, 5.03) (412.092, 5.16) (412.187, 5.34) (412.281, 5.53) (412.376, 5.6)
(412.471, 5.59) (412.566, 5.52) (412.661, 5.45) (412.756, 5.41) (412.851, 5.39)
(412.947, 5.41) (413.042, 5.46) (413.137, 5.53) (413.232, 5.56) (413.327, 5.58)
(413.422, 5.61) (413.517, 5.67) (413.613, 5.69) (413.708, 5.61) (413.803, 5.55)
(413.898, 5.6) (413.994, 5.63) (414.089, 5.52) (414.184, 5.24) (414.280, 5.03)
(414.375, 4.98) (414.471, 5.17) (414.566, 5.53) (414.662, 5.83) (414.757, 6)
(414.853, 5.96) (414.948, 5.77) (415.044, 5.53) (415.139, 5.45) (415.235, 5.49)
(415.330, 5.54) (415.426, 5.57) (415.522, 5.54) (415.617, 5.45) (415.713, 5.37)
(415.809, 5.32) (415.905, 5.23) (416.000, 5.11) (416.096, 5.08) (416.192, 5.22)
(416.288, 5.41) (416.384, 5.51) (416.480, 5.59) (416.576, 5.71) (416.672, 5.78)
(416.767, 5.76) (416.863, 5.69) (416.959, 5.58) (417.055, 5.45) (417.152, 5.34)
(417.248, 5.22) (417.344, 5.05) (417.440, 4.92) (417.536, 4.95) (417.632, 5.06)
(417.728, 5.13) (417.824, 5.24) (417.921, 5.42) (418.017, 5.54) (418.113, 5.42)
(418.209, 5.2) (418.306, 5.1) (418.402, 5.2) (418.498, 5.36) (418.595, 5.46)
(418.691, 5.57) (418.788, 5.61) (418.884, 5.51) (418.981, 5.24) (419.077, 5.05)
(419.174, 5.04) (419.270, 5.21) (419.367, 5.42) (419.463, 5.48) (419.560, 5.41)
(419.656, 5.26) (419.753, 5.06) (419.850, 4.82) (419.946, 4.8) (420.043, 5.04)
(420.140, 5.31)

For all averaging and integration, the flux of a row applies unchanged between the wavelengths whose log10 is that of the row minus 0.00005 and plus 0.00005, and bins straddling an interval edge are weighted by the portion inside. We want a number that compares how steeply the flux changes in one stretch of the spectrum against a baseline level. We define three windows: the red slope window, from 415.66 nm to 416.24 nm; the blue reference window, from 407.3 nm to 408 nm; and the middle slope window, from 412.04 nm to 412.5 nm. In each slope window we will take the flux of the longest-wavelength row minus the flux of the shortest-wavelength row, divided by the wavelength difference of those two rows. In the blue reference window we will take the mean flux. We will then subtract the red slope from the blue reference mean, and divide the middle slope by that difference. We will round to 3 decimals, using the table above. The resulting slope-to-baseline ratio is 0.196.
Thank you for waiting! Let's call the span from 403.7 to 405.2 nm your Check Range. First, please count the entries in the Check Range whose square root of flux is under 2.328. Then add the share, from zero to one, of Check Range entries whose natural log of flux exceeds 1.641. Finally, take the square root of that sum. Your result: 3.1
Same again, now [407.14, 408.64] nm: 2.6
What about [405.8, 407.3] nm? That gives 2.0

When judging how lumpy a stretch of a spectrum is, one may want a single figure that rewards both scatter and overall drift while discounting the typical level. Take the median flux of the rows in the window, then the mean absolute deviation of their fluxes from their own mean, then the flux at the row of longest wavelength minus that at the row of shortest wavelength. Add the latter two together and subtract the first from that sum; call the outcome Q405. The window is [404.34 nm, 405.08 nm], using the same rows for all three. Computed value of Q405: -4.92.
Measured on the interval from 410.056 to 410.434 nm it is -5.23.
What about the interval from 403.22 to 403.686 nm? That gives -5.17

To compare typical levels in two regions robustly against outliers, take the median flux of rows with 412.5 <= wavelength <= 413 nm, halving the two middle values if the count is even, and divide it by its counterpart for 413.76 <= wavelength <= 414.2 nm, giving 0.97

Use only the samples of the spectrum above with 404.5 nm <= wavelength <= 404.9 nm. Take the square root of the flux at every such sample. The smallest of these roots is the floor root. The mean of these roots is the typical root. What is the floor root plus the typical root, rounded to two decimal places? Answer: 4.64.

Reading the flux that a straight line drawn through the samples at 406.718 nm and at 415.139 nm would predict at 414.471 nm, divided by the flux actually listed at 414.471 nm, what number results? 1.06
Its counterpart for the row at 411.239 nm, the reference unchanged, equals 1.18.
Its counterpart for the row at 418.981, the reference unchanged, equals 1.02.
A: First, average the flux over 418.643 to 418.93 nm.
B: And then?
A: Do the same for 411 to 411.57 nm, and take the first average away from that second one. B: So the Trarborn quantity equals -0.7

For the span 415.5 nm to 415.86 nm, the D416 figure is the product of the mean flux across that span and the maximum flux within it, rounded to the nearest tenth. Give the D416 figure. 30.0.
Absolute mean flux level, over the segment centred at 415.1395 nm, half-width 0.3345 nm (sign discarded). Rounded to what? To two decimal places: 5.62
